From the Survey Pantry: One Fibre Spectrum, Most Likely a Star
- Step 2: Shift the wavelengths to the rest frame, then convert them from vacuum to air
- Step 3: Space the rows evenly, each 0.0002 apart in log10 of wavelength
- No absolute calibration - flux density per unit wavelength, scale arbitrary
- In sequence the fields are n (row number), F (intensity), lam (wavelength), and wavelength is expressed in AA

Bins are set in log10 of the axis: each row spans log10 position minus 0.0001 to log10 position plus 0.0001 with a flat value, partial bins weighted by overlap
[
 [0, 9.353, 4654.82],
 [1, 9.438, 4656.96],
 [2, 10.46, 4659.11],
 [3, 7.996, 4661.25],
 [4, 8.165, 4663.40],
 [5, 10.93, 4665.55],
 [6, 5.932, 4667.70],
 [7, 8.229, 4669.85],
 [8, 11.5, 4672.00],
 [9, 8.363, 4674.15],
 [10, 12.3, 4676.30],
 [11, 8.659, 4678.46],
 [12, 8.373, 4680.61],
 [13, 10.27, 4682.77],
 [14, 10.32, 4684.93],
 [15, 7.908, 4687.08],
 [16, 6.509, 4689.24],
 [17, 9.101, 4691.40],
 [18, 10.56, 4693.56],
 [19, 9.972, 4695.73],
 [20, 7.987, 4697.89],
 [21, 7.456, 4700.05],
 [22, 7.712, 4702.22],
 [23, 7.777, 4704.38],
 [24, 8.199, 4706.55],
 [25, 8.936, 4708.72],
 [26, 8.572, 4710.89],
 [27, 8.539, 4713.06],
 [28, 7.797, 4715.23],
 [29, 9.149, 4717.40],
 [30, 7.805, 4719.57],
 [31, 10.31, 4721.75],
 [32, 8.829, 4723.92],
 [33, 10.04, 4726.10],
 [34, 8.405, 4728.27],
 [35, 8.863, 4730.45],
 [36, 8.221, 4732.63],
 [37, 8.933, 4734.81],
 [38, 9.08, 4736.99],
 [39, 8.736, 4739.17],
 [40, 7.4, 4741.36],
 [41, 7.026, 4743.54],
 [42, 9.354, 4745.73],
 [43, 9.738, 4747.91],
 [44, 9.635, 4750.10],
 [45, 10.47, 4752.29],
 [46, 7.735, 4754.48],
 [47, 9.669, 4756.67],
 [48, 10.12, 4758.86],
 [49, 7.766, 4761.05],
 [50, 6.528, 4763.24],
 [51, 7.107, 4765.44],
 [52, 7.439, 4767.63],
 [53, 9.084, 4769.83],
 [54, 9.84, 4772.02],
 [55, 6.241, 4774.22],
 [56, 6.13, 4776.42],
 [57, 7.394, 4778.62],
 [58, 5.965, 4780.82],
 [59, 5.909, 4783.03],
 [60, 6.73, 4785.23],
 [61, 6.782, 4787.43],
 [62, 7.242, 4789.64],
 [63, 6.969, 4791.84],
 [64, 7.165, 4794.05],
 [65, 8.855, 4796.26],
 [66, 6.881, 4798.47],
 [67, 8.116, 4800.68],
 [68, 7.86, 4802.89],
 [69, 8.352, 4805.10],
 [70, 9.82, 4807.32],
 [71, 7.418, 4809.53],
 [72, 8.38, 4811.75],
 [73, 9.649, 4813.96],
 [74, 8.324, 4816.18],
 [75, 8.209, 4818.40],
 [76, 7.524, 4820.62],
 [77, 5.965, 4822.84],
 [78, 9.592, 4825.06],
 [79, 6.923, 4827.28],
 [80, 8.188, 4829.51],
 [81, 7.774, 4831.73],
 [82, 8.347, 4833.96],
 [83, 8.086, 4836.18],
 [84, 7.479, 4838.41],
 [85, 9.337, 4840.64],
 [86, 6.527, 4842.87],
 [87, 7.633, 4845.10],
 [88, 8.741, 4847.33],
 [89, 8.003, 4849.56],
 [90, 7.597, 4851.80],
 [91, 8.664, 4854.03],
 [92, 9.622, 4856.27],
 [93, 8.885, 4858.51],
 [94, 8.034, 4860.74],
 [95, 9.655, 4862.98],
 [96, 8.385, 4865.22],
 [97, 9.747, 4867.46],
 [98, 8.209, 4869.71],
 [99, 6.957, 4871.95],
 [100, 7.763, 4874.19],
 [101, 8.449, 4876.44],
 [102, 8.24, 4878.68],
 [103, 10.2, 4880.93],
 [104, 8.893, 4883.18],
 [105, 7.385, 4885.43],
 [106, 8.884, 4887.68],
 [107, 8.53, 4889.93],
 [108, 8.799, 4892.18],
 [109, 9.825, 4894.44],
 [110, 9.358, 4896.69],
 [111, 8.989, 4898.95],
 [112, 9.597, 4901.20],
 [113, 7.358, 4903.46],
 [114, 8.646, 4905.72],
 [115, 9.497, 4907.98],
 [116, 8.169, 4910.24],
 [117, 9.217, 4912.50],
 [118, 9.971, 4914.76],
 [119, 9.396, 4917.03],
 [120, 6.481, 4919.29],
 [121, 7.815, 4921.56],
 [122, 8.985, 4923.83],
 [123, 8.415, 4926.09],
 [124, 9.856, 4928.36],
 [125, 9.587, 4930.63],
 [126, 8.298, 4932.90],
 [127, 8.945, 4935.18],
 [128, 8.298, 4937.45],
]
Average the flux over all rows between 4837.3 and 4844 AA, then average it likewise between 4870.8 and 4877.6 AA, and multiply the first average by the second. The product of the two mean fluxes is 60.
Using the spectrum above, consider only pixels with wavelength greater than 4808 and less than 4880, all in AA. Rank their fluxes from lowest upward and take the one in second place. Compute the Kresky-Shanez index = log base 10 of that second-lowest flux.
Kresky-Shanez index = 0.81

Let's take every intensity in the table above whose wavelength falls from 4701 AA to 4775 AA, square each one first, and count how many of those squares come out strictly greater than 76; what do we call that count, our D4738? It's 17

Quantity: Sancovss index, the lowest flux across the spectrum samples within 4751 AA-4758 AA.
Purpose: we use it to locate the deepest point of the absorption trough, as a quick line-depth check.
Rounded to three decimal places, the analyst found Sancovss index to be 7.735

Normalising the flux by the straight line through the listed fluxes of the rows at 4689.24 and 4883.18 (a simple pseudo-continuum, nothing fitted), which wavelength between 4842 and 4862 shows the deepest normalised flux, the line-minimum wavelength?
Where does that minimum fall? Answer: 4842.87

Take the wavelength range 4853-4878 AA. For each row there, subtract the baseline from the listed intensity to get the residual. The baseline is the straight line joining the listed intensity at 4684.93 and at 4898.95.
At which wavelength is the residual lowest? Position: 4871.95 AA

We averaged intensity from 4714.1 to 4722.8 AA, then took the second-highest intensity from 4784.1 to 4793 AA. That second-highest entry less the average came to -1.8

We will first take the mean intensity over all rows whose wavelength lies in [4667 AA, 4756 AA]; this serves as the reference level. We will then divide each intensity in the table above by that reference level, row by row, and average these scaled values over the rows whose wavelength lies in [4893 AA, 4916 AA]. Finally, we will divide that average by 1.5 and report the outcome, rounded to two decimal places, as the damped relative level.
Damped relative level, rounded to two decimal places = 0.69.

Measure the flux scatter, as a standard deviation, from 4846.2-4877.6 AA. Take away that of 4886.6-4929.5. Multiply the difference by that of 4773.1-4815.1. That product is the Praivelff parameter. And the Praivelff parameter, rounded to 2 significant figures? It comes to -0.10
